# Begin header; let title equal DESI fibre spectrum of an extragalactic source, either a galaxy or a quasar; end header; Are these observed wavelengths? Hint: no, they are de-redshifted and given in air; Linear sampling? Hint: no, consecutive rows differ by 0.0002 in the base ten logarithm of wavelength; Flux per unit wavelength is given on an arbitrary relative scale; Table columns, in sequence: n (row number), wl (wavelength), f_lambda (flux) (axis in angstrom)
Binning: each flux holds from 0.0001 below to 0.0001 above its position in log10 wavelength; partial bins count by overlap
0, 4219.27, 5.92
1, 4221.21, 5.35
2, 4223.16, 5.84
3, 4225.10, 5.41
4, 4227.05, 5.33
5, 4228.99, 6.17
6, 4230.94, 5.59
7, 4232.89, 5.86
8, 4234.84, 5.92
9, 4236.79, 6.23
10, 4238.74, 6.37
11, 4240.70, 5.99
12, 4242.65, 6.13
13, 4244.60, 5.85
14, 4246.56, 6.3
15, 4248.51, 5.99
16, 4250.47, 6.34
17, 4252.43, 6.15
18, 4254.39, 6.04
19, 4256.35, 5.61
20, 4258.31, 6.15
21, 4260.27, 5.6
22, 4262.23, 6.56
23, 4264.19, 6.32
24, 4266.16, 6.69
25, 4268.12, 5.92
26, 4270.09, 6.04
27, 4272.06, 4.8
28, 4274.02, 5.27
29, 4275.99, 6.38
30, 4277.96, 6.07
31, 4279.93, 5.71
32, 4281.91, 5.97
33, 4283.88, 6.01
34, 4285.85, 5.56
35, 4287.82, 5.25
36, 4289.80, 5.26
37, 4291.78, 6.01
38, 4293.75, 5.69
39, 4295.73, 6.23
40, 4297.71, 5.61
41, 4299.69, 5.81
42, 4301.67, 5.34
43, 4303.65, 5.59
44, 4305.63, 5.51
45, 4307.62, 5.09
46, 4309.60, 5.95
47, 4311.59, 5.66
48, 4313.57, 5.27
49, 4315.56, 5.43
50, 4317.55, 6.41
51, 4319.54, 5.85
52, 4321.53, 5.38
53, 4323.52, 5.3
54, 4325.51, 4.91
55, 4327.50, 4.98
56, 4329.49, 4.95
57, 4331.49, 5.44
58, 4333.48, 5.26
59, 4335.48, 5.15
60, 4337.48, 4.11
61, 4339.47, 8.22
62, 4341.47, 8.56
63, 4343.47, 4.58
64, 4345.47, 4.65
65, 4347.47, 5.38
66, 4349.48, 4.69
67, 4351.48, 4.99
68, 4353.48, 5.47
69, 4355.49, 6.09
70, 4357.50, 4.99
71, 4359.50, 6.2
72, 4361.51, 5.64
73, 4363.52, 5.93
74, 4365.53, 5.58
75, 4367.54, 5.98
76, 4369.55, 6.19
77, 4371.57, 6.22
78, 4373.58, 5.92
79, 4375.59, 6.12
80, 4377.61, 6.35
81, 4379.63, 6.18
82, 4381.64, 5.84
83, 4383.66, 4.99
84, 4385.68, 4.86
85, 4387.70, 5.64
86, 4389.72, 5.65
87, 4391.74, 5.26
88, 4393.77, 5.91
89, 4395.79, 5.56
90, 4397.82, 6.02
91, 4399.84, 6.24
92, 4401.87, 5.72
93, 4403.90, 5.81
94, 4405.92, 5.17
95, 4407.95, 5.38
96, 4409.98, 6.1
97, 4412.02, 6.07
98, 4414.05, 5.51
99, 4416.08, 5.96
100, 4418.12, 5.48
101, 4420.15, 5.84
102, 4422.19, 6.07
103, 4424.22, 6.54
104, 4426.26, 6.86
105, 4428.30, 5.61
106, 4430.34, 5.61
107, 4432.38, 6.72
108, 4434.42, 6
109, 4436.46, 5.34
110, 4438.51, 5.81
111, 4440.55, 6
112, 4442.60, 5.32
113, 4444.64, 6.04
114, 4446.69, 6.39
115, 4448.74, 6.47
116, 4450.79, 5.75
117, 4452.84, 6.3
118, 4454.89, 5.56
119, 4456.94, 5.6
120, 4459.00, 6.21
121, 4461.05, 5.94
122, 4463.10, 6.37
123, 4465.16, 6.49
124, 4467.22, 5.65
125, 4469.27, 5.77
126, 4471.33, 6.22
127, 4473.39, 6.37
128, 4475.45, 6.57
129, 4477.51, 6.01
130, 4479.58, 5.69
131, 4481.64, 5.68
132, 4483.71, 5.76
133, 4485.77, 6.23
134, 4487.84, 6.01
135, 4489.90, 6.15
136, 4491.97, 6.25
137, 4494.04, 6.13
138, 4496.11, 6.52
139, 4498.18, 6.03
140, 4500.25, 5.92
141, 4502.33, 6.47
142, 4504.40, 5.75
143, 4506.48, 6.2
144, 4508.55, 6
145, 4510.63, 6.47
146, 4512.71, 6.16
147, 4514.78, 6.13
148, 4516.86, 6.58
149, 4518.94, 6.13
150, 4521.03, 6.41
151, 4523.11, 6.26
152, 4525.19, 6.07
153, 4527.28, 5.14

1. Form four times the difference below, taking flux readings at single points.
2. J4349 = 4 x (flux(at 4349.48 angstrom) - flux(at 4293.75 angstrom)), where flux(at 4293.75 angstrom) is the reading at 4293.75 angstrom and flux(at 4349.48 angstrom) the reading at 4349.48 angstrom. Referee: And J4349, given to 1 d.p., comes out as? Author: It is -4.0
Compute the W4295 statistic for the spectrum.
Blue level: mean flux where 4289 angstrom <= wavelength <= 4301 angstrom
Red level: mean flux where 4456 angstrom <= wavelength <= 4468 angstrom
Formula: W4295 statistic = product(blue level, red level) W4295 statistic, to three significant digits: 34.9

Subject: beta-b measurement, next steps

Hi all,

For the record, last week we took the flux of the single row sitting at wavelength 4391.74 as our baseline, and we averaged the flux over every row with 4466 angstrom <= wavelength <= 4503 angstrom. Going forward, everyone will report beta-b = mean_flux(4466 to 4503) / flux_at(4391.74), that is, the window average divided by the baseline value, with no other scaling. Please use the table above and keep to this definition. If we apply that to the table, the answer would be 1.16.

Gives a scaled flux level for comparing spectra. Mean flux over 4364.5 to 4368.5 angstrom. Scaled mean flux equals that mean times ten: 58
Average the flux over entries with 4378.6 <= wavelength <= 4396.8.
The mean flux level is 5.5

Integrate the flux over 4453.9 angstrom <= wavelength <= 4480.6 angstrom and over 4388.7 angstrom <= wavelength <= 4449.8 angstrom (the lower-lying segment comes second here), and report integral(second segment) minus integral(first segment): 198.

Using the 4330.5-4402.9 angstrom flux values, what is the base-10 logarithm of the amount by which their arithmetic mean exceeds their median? -1.2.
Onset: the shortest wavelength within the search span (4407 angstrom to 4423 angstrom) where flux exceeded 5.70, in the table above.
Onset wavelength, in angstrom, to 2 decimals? 4409.98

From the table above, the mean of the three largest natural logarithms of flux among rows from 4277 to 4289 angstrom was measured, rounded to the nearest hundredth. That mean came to 1.79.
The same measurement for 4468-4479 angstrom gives 1.85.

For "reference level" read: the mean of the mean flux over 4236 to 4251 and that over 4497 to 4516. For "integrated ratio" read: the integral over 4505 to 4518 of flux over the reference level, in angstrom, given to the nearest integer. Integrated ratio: 13 angstrom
